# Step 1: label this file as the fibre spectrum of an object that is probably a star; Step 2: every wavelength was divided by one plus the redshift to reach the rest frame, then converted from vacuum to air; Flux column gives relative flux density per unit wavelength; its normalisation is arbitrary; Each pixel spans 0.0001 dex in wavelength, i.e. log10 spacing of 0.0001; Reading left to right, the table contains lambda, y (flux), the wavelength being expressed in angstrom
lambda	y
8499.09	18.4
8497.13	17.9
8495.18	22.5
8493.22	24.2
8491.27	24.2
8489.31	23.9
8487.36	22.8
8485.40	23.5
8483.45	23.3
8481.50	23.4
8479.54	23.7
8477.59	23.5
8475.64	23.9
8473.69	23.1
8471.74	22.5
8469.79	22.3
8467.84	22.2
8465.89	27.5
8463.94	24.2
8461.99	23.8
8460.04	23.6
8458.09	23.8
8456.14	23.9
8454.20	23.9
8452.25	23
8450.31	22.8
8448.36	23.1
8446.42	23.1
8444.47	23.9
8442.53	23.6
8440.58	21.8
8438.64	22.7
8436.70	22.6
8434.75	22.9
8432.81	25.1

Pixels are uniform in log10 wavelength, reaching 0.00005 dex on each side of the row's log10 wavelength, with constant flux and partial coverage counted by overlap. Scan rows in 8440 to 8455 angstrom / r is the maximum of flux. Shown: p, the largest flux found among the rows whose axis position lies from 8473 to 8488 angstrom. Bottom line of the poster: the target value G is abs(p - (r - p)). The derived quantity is 23.9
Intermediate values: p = 23.9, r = 23.9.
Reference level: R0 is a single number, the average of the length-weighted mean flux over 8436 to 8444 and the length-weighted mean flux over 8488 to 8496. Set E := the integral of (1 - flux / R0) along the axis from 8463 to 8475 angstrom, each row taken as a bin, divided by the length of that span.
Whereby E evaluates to -0.0177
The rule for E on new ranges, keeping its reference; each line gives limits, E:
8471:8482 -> -0.0060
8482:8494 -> -0.0174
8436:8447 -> 0.0118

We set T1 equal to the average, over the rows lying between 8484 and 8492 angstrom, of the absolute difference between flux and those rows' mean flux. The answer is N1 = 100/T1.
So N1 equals 222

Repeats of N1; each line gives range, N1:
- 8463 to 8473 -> 59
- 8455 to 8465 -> 658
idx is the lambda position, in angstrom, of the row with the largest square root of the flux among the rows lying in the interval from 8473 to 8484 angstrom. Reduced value 8475.64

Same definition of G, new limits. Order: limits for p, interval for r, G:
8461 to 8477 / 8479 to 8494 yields 30.8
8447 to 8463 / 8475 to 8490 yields 23.9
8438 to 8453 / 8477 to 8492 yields 23.6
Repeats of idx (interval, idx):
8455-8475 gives 8465.89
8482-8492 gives 8491.27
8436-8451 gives 8444.47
